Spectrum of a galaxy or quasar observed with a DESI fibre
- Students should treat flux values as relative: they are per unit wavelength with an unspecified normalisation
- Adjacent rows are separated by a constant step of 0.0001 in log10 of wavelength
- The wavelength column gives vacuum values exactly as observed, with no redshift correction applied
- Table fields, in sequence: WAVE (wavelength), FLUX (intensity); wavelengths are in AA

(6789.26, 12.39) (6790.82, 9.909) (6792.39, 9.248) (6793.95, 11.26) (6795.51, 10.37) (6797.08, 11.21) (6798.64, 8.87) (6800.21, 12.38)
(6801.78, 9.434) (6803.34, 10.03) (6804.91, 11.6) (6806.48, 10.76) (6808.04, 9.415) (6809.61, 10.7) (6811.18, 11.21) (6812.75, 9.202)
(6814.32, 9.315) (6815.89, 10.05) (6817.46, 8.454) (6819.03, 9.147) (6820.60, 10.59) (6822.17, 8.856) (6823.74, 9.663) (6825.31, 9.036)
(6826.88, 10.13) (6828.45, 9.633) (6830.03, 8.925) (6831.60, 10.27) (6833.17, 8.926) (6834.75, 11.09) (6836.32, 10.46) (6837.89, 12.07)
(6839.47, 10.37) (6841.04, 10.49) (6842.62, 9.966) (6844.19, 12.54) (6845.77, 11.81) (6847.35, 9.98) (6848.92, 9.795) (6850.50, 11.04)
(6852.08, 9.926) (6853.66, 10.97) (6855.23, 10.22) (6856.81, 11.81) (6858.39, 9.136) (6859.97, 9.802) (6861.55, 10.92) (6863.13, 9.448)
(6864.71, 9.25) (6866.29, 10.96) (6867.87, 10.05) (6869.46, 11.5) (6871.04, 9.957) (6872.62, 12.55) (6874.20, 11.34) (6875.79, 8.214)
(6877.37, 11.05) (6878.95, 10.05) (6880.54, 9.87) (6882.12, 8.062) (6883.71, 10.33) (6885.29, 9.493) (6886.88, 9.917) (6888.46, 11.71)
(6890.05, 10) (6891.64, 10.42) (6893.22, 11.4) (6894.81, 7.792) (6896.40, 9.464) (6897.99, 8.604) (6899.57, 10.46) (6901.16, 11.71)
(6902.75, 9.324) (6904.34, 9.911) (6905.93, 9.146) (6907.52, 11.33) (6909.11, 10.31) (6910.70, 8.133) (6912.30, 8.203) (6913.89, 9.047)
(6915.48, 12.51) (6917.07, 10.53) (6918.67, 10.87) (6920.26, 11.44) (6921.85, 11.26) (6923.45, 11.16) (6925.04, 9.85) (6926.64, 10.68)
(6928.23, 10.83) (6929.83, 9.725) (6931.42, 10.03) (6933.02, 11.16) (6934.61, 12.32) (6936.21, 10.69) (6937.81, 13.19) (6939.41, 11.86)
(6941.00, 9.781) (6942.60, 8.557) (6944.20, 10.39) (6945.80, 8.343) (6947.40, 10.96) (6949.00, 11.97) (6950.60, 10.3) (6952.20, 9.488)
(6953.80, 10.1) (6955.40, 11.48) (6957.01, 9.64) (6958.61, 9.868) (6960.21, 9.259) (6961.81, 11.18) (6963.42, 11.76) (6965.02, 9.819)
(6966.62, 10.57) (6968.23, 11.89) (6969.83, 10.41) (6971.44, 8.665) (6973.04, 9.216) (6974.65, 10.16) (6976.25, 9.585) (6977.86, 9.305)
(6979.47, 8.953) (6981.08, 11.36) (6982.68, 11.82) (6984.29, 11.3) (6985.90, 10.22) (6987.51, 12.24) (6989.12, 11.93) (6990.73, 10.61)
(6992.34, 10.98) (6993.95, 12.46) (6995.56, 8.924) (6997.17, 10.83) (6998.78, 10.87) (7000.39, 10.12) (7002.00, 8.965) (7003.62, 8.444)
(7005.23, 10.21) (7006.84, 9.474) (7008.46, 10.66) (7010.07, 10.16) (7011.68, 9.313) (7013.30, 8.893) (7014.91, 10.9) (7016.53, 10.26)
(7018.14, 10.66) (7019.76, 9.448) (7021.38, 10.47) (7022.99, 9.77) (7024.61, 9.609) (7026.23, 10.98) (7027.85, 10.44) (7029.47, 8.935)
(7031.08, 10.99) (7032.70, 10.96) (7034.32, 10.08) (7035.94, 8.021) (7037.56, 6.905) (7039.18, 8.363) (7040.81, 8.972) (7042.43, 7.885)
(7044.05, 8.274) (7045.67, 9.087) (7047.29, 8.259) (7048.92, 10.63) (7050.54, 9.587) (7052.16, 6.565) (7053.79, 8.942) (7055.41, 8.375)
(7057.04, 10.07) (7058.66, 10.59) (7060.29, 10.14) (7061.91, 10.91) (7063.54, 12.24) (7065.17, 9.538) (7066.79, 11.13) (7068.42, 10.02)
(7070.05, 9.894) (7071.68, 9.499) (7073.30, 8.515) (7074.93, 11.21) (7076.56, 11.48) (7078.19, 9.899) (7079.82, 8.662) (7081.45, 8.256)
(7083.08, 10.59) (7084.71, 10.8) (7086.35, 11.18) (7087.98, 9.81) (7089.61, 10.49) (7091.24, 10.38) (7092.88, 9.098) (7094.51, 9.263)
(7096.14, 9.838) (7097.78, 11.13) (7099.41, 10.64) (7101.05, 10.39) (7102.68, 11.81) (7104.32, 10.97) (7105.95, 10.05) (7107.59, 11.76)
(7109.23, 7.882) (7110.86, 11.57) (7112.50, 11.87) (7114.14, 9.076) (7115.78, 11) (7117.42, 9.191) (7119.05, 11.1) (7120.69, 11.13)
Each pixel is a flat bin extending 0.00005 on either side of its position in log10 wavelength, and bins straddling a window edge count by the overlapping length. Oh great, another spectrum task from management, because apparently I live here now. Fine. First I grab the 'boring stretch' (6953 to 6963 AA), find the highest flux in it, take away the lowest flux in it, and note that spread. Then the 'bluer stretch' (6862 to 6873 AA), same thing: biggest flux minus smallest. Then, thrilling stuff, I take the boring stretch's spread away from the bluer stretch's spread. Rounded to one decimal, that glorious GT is 1.1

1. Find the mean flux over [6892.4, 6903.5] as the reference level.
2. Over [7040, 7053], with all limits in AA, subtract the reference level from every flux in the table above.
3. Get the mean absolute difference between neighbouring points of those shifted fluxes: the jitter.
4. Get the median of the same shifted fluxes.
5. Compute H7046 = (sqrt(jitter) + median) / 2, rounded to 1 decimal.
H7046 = 0.0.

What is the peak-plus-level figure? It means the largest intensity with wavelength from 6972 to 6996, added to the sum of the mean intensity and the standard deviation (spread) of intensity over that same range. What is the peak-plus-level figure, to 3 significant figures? 24.3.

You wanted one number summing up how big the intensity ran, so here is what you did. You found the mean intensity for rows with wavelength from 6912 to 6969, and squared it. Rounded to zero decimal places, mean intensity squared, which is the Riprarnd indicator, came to 112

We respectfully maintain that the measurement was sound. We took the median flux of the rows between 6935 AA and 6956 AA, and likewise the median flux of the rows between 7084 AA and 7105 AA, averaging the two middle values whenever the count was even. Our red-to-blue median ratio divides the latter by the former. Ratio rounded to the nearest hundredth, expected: 1.01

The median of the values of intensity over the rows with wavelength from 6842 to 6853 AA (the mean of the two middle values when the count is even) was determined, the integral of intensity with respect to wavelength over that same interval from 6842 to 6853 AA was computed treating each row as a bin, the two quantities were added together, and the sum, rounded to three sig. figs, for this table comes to 128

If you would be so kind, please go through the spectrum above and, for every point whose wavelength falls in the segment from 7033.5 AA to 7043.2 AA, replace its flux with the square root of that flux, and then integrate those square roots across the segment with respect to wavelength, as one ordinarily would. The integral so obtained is 28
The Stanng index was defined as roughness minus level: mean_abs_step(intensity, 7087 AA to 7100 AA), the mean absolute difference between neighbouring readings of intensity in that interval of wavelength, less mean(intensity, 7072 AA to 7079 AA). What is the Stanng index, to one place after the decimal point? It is -9.6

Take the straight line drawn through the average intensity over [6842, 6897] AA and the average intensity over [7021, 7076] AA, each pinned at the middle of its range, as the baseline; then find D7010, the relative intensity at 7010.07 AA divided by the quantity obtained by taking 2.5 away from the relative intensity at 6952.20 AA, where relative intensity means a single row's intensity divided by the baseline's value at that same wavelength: -0.67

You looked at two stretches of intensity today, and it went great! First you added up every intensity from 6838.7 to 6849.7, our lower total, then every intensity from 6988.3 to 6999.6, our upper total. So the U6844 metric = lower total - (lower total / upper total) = 74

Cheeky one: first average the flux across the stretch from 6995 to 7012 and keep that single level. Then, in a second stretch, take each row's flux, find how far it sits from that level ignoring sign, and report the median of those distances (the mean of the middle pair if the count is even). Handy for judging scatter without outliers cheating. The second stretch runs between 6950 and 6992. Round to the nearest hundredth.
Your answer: 0.68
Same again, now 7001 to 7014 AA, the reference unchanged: 0.67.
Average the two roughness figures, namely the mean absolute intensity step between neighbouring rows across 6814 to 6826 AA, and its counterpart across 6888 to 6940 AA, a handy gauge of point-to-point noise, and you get 1.18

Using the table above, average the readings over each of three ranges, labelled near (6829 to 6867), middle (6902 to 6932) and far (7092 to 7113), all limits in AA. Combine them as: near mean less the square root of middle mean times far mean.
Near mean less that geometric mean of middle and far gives 0.07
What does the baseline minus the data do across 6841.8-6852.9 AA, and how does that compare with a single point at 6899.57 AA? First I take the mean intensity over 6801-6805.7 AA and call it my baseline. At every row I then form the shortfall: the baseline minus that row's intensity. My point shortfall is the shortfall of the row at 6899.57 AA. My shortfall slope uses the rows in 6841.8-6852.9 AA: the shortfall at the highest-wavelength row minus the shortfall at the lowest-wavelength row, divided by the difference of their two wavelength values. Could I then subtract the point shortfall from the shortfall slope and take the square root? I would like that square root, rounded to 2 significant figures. 0.33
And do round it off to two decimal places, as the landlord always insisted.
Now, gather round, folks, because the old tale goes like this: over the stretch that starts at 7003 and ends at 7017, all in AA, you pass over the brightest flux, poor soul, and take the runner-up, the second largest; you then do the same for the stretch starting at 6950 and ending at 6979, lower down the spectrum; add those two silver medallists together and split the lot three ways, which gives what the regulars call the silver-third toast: 7.47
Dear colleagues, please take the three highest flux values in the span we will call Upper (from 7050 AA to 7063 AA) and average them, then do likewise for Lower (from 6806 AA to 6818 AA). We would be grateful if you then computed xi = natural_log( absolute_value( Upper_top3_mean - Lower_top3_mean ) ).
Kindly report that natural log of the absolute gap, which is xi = -1.07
